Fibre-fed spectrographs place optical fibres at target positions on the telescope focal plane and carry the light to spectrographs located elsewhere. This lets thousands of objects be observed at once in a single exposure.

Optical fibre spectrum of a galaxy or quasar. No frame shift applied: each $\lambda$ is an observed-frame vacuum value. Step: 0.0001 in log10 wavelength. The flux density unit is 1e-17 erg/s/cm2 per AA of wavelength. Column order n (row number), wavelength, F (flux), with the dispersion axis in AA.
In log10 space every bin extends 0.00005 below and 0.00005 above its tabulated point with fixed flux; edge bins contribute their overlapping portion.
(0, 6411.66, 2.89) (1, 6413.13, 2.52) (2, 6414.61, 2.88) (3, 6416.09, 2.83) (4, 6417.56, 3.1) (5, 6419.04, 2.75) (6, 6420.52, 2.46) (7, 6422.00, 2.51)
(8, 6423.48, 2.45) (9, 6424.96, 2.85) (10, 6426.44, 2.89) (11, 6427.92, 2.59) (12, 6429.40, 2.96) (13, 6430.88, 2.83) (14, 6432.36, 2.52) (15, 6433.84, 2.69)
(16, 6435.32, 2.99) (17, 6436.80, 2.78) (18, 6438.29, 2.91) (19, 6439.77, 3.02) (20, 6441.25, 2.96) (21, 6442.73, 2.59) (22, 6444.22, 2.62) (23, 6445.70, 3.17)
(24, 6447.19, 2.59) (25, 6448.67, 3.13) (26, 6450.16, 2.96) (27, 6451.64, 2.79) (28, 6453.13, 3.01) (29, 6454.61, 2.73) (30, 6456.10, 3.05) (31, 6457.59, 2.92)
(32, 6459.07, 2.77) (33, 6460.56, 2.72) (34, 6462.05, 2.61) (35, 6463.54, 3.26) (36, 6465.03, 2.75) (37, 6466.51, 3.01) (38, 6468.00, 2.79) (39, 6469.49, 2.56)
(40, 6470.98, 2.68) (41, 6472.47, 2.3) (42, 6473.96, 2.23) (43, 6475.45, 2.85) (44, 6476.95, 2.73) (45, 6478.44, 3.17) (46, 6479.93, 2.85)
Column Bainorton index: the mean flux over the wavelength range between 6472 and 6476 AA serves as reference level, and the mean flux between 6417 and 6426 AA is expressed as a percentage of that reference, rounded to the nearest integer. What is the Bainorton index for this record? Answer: 109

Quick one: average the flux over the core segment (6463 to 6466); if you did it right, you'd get 3.00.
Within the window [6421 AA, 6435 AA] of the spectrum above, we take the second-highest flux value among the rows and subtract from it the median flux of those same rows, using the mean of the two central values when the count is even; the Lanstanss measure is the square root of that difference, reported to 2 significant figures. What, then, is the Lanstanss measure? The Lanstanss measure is 0.45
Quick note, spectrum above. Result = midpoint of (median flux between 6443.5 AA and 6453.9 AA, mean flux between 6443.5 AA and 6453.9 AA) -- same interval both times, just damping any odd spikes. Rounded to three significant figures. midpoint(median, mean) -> 2.93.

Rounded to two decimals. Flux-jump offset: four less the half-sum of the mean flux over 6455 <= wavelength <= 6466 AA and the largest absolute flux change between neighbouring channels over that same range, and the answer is 2.24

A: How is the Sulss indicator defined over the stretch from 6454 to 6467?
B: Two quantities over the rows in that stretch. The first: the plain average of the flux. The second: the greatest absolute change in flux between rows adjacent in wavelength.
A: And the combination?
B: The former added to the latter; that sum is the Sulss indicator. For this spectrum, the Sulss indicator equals 3.5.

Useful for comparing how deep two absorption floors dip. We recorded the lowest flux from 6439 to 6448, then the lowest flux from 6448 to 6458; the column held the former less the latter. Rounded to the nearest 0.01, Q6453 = -0.14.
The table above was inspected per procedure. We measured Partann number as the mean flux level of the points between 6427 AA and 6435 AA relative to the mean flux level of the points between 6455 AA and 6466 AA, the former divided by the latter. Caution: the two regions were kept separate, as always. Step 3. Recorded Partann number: 0.95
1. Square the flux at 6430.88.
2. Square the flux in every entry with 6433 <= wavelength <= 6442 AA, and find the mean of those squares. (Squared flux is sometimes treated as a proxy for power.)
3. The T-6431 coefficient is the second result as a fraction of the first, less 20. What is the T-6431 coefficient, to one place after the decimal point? -19.0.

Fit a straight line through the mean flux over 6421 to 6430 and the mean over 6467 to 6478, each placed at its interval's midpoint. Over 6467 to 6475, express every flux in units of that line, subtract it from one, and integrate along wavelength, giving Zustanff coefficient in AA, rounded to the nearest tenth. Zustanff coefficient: 0.2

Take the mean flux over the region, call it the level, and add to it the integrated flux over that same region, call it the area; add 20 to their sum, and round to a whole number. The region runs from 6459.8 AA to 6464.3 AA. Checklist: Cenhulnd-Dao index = 36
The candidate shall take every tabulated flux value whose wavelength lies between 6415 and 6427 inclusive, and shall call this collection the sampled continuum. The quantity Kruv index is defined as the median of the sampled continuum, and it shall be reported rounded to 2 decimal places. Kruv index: 2.79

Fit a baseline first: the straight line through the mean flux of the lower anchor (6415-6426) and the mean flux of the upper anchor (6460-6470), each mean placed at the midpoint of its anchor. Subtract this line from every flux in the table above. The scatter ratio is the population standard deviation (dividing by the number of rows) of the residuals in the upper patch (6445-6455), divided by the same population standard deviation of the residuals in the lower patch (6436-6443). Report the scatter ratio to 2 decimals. 1.30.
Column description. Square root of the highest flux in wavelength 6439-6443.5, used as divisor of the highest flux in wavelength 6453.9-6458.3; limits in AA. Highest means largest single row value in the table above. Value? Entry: 1.76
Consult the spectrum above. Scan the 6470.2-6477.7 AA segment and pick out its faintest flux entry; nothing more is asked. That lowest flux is 2.23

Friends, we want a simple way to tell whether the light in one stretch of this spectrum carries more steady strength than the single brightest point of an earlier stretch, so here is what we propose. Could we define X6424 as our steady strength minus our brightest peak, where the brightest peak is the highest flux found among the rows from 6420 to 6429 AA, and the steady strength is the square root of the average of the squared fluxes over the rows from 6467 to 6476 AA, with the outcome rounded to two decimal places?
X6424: -0.31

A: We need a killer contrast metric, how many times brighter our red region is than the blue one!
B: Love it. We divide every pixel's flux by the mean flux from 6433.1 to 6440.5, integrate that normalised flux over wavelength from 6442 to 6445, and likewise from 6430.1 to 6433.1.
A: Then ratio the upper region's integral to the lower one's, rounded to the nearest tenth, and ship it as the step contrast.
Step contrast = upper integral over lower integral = 1.0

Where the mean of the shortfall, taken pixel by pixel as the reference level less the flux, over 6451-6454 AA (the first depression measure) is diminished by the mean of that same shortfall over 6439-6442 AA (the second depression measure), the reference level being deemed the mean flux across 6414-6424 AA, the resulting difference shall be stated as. 0.09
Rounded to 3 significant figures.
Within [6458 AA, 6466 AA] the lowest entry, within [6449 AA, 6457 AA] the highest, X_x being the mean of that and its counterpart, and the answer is 2.83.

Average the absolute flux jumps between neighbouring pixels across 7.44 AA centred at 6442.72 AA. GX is 0.25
